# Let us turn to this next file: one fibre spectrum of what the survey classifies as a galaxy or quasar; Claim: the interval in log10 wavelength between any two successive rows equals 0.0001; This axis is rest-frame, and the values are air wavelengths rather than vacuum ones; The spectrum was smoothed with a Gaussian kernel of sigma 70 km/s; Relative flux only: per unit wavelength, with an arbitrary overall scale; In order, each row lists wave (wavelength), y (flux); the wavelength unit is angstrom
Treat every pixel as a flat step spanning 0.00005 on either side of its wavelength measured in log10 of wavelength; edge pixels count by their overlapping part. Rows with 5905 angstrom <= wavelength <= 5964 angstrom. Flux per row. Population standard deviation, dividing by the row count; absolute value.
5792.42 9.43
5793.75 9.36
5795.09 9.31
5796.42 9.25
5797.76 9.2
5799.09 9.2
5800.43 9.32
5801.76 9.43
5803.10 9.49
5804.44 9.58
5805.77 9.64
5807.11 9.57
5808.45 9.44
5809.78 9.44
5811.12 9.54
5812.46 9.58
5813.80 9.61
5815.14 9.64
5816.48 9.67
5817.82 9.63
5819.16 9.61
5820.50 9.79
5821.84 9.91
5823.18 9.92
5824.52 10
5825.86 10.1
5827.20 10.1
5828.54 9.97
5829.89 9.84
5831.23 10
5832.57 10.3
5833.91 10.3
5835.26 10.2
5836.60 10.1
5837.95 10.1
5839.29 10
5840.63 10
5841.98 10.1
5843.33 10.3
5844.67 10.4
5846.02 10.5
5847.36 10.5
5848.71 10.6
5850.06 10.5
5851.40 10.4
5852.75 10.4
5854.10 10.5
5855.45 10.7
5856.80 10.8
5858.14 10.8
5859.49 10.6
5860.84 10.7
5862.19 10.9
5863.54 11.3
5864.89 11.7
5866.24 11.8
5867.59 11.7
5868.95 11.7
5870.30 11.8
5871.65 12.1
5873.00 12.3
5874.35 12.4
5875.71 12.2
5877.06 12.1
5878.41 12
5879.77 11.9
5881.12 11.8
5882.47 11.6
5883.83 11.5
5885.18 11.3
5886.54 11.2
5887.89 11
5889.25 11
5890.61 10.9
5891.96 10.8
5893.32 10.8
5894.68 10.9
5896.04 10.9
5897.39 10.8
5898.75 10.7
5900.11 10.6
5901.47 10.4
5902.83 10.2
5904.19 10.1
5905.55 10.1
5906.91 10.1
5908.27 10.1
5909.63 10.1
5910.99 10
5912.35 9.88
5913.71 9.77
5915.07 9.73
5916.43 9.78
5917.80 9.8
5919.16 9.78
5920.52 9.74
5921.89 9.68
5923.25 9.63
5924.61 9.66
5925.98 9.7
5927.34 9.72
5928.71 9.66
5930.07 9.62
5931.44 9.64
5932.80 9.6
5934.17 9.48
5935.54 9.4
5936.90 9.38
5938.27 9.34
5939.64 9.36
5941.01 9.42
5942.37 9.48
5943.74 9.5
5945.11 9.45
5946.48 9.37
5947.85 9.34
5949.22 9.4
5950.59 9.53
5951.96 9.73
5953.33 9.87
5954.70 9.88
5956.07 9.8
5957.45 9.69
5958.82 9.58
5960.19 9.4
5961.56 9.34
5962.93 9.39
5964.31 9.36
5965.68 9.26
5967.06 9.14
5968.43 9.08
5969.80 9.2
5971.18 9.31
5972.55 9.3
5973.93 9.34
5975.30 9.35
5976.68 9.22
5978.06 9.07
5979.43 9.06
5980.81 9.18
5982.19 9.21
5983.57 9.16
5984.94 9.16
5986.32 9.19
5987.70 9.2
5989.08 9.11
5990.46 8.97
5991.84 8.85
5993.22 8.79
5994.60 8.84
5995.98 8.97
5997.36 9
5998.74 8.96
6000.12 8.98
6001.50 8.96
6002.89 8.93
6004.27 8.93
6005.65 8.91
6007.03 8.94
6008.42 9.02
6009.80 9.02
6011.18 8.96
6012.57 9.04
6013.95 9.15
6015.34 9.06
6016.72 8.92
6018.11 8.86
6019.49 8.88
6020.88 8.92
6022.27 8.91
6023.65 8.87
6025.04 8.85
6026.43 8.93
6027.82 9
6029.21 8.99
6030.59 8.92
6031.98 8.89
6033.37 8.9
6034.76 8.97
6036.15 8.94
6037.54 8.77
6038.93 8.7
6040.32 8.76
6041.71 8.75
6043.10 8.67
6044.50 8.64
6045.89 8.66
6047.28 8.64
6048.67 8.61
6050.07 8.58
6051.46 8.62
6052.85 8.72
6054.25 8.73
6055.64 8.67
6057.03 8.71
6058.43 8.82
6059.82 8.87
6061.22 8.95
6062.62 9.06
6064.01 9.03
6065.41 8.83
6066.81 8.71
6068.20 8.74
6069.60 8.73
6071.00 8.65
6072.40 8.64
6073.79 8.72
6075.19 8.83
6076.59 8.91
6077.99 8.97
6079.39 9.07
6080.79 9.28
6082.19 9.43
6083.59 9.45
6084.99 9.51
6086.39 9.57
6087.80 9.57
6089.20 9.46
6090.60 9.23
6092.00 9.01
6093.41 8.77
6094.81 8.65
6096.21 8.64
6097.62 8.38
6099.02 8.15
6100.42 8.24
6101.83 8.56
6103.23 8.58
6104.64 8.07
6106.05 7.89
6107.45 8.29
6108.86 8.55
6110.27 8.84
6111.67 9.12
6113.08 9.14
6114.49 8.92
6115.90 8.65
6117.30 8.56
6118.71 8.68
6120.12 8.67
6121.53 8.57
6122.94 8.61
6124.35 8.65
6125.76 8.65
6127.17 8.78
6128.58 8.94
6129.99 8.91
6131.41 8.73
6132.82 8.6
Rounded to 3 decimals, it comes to 0.225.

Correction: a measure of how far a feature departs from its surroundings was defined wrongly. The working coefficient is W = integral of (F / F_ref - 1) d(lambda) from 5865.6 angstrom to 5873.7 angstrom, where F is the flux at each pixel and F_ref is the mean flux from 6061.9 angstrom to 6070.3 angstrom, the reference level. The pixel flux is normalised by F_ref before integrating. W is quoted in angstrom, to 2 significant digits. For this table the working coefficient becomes 2.8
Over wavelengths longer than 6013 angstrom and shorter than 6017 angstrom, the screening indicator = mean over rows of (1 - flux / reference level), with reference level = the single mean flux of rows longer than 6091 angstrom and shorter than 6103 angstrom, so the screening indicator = -0.06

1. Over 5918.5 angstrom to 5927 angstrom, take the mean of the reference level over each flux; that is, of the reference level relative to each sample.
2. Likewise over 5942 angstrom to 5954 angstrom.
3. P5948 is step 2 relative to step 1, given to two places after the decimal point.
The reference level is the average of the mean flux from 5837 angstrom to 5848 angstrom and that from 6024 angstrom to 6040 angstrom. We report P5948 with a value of 1.02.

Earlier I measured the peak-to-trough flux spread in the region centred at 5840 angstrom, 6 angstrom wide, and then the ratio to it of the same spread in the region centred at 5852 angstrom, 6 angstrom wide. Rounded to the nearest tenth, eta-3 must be 1.0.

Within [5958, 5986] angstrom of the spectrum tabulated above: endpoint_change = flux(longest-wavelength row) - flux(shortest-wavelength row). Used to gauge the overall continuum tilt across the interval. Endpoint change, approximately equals -0.42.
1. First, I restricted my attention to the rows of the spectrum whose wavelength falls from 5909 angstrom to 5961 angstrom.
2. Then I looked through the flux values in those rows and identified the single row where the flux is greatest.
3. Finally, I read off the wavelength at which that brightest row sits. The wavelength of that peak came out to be 5909.63 angstrom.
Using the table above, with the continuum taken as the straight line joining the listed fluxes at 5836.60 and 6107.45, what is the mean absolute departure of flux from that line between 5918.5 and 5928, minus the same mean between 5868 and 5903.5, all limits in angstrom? -1.4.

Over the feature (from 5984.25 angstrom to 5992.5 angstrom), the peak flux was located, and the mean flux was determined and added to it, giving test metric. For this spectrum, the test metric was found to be 18.3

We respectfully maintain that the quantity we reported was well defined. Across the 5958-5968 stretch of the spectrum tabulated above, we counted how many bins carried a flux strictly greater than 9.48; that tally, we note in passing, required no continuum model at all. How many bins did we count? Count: 1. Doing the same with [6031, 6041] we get 0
